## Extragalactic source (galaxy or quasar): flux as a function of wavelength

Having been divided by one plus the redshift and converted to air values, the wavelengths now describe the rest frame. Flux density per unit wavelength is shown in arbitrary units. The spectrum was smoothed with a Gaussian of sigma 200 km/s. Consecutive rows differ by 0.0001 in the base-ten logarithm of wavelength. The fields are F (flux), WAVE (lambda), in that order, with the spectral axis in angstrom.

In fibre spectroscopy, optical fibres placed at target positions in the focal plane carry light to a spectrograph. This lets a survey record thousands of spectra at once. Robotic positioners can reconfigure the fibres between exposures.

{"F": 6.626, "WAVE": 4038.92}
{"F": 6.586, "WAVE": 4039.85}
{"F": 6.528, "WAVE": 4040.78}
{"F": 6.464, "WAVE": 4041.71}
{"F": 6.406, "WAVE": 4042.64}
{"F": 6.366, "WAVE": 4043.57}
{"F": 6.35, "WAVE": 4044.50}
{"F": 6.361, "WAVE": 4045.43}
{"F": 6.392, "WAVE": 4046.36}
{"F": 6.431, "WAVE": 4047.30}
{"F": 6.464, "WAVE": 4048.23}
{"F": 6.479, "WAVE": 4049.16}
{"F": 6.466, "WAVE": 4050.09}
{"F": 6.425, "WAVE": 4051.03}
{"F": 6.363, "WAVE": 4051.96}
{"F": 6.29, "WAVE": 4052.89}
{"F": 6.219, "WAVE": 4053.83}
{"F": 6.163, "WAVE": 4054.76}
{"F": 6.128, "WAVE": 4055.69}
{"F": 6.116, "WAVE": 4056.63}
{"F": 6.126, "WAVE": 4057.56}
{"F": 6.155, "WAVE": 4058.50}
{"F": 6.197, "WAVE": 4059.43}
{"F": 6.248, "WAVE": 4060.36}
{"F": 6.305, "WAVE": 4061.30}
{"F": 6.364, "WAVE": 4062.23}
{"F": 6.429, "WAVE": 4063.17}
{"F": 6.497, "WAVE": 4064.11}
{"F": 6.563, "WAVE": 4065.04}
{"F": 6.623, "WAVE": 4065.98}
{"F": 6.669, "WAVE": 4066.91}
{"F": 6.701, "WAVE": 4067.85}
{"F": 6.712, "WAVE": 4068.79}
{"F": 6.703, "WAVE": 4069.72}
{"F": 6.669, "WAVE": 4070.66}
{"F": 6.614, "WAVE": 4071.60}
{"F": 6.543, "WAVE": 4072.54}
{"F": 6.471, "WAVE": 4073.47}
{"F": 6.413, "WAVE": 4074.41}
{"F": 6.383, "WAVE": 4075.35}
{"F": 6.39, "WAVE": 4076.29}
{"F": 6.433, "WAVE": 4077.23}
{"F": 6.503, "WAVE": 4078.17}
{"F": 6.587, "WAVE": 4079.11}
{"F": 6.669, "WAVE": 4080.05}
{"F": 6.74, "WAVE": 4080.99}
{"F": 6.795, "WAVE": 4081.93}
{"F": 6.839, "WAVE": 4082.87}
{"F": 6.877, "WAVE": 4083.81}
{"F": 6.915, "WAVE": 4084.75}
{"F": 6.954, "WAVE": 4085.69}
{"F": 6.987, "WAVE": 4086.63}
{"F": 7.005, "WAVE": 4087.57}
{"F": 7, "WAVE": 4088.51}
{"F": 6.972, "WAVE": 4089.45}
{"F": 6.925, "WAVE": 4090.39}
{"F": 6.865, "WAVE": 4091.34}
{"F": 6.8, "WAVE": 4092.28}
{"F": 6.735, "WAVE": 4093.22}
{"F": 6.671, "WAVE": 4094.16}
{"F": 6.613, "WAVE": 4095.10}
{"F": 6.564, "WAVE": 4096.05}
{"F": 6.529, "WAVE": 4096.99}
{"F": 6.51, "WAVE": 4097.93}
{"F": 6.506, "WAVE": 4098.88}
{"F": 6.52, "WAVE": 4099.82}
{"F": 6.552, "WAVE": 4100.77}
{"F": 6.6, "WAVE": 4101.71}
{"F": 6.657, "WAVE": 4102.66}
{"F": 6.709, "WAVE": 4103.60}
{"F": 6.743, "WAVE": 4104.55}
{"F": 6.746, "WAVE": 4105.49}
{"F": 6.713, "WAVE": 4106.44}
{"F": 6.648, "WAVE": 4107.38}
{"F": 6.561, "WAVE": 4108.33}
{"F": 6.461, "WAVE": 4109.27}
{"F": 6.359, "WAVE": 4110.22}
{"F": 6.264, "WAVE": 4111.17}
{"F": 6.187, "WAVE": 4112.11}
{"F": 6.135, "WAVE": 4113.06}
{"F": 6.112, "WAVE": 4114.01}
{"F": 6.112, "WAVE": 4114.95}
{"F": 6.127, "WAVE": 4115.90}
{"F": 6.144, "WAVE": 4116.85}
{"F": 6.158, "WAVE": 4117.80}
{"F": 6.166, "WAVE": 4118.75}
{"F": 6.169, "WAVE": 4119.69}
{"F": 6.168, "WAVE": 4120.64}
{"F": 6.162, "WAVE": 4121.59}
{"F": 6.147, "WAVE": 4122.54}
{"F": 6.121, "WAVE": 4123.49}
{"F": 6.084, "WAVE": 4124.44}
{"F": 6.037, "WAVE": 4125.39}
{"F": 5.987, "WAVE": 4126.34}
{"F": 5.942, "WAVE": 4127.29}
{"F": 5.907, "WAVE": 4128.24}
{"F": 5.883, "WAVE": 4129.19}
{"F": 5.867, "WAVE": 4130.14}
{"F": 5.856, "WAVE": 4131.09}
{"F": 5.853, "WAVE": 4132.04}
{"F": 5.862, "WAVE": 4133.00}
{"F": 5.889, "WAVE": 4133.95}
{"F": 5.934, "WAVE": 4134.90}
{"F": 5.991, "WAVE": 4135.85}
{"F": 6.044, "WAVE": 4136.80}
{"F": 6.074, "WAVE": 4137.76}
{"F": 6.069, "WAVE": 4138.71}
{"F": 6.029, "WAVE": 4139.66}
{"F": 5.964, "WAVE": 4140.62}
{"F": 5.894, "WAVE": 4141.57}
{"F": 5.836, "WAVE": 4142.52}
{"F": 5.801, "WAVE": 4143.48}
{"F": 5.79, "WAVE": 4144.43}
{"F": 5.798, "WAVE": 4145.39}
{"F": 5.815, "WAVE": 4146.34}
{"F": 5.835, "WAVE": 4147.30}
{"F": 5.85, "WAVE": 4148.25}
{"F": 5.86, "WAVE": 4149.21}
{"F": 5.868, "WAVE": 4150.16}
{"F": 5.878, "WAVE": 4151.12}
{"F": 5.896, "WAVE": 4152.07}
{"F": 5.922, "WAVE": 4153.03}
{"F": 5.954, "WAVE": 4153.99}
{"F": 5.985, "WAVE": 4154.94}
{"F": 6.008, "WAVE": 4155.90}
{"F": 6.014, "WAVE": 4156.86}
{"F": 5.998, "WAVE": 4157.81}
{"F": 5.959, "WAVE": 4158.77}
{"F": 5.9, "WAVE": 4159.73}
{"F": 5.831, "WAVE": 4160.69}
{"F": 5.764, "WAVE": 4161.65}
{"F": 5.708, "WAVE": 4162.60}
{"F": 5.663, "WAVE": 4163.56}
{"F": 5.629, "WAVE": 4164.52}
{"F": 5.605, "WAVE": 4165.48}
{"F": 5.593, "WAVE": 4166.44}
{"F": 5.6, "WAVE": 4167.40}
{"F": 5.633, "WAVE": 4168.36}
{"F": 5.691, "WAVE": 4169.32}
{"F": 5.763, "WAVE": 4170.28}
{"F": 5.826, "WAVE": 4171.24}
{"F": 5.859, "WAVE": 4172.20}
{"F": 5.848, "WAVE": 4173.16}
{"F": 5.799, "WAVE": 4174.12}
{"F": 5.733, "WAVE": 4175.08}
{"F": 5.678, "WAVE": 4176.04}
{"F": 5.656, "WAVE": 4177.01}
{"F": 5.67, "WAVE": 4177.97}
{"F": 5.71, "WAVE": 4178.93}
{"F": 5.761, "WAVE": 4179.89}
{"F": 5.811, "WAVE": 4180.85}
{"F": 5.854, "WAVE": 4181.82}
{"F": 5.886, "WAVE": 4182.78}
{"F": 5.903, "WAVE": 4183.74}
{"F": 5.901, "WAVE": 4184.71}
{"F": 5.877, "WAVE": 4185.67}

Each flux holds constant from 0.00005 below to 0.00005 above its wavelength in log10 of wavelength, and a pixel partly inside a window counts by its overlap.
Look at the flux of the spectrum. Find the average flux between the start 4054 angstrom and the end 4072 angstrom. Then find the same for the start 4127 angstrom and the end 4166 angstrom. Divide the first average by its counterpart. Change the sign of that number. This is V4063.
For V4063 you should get -1.09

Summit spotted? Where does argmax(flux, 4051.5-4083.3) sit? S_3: 4082.87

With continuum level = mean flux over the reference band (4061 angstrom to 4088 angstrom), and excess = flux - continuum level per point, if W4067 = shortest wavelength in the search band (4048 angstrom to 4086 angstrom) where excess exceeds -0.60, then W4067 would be 4048.23 angstrom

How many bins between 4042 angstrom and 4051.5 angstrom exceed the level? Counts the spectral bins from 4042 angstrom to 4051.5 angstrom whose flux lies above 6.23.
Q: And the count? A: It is 10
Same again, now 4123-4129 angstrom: 0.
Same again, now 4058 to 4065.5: 6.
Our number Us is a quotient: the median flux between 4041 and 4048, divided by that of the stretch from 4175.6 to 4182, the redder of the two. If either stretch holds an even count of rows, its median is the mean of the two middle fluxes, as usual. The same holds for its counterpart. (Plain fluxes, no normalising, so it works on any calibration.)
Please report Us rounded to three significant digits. 1.12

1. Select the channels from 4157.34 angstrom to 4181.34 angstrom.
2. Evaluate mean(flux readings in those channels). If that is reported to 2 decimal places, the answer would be 5.75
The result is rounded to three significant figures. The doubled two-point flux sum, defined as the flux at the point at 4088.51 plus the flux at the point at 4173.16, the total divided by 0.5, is 25.7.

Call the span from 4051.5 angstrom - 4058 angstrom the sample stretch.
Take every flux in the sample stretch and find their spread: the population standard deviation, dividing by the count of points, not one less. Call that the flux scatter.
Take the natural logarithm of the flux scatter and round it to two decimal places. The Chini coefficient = -2.43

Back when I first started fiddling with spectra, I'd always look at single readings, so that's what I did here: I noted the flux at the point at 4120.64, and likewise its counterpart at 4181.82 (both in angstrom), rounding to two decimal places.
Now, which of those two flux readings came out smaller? 5.85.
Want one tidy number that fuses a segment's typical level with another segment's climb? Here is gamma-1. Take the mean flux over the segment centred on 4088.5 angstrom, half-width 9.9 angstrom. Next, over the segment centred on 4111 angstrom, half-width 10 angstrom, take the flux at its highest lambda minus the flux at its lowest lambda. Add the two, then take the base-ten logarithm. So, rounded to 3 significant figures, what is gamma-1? 0.803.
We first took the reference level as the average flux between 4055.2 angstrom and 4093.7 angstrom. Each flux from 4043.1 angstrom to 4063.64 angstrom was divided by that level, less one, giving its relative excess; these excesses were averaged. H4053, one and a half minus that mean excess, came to 1.54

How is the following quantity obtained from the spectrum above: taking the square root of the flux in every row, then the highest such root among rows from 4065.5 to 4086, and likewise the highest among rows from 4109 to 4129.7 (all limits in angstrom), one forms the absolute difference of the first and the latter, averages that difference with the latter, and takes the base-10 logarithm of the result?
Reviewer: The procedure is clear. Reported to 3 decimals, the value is 0.120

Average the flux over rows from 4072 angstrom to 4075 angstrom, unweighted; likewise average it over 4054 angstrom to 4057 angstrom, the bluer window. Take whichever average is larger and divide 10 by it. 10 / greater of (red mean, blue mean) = 1.54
